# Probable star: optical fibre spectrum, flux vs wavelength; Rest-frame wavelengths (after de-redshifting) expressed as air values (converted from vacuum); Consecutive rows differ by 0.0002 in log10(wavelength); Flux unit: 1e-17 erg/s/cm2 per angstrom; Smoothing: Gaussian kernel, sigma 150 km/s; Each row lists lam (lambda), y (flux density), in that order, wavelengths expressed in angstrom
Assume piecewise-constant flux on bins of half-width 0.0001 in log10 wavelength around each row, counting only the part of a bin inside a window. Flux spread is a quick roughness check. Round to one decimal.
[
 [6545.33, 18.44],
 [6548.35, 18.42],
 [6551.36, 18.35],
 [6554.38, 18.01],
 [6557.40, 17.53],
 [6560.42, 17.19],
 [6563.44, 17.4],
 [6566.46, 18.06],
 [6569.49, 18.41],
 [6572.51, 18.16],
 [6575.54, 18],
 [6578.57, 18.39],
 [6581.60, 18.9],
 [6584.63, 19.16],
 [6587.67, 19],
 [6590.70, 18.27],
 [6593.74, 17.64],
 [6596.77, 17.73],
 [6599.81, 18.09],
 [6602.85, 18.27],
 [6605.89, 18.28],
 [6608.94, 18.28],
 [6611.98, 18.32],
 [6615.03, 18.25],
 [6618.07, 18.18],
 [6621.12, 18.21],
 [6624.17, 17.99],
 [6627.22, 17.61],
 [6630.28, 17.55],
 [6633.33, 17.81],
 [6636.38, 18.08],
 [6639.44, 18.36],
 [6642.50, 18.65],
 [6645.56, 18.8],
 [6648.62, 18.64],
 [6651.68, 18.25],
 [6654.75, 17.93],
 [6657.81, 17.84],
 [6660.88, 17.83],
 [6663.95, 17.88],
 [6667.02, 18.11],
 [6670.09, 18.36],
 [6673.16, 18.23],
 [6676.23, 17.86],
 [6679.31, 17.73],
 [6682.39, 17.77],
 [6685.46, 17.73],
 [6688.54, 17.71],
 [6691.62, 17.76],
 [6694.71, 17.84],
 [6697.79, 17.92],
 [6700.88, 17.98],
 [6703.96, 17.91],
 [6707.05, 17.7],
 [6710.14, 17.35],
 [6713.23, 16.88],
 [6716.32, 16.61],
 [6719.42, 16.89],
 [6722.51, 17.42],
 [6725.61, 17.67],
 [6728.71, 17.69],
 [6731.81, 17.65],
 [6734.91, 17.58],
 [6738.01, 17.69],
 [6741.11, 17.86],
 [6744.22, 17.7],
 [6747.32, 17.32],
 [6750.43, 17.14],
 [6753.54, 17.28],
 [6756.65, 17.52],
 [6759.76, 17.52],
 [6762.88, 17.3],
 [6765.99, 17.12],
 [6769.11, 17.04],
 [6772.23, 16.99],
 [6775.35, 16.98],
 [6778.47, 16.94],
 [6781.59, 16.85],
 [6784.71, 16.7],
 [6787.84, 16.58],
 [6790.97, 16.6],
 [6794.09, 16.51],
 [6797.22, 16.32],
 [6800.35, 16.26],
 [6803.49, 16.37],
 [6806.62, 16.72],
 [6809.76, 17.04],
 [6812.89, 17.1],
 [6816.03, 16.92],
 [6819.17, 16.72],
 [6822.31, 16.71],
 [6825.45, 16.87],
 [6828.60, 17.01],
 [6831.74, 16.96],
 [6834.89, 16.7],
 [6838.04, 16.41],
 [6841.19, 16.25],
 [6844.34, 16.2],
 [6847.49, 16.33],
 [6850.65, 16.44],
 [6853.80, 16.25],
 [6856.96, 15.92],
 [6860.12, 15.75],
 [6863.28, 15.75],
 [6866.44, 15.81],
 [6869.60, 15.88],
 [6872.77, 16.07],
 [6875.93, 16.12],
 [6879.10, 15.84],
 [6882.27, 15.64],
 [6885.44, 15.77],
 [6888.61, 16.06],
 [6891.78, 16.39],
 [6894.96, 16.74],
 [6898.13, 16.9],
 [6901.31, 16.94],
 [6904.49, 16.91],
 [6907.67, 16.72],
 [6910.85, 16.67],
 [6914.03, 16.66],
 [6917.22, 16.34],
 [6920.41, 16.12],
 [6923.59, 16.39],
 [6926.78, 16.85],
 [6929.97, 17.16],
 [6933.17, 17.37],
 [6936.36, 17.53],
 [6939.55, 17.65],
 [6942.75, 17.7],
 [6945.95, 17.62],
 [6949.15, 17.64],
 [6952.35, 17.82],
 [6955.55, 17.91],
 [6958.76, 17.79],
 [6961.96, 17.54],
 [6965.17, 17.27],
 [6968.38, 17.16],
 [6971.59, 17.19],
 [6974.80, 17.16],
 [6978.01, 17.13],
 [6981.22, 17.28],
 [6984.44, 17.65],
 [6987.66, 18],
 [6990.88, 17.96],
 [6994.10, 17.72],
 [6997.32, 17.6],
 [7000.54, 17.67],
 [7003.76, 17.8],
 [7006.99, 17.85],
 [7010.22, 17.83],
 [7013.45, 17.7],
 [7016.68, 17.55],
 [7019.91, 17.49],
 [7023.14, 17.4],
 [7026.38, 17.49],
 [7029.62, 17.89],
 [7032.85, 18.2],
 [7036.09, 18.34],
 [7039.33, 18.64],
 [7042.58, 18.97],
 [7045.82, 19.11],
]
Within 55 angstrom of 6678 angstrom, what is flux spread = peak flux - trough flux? 2.2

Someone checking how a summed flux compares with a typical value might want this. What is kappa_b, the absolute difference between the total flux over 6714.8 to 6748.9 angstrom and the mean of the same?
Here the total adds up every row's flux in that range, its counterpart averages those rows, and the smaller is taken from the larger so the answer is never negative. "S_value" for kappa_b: 174.6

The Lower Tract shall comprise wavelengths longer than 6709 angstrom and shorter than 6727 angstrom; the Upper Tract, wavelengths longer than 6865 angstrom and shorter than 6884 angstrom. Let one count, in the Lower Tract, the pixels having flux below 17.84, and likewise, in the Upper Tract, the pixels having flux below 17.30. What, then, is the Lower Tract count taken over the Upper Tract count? 1.0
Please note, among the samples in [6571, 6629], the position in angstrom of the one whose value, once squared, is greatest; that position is 6584.63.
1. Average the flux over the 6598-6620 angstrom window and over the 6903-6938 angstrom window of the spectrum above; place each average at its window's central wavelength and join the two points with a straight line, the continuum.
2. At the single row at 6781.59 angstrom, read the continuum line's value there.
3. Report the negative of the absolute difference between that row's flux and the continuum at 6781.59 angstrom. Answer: -0.59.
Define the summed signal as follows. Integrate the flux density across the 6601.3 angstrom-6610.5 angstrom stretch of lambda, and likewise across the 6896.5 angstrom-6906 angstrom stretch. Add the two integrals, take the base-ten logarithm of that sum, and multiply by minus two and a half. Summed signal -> -6.29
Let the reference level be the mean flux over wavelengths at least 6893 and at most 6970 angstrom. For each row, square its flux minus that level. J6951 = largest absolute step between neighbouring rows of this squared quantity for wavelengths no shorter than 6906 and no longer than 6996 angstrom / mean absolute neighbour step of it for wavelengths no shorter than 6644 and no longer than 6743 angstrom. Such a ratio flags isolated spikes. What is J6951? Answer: 2.2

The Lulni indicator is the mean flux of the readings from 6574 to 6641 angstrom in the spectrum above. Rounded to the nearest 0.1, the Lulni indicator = 18.2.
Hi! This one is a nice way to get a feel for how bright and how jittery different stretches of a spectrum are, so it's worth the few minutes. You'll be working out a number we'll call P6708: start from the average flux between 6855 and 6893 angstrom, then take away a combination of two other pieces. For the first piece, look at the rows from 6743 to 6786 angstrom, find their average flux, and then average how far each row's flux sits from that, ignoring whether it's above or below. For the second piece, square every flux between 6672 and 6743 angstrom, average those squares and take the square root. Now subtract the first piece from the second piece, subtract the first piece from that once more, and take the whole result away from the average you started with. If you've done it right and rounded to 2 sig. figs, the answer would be -1.3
